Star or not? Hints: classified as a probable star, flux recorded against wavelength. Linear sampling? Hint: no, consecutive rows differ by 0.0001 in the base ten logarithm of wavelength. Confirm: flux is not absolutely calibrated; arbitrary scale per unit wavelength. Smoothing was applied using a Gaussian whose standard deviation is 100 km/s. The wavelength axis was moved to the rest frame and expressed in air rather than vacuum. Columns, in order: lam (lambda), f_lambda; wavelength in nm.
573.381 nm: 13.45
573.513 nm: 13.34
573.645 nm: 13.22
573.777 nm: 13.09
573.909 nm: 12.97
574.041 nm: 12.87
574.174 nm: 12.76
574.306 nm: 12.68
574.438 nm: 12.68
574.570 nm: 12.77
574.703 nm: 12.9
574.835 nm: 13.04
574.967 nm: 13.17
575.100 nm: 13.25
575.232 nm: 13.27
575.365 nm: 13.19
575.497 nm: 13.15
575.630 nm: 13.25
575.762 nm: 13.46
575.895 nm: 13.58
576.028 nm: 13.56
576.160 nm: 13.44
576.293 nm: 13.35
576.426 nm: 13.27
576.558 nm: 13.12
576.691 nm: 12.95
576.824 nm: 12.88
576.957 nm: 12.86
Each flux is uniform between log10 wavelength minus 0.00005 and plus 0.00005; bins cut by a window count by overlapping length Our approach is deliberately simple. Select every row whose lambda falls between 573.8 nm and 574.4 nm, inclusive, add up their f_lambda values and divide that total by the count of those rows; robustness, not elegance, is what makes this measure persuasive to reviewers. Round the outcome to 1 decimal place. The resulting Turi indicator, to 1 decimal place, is 12.8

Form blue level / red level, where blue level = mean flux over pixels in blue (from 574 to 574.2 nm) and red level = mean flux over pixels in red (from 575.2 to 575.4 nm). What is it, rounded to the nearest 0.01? 0.97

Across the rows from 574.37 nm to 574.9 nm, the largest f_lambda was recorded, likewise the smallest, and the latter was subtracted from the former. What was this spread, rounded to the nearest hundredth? 0.36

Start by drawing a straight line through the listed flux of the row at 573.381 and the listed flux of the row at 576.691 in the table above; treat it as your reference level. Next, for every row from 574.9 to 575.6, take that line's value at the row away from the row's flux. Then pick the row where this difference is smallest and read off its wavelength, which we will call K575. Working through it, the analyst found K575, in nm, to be 574.967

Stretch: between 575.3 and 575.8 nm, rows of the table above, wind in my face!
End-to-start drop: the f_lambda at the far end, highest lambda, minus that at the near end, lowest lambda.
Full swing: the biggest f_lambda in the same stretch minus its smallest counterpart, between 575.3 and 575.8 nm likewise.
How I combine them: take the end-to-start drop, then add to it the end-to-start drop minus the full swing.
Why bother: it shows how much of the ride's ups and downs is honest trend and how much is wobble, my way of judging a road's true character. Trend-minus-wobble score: 0.2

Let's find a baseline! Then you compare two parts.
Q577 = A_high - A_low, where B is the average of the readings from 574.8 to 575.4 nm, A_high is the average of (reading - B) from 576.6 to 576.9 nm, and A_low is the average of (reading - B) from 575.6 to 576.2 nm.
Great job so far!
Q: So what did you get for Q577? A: -0.54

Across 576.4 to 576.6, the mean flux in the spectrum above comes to 13.2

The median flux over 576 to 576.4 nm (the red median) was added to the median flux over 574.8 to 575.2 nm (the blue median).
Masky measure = 26.6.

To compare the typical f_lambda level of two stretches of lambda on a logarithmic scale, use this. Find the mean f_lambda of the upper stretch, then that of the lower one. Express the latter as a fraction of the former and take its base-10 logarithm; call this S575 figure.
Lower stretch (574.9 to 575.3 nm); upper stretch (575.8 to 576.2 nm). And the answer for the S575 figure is -0.010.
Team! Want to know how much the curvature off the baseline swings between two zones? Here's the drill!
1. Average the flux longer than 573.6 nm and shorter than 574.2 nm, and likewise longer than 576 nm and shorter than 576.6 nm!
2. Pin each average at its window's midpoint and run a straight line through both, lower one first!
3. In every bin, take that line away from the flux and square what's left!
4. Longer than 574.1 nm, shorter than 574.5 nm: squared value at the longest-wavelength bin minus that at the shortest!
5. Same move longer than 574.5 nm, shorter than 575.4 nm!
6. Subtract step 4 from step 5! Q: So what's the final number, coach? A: -0.18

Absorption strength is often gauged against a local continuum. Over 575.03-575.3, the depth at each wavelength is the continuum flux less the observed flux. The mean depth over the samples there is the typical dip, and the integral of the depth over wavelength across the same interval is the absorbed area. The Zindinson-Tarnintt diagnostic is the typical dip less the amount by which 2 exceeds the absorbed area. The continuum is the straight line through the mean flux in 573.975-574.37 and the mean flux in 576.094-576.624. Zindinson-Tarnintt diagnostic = -2.32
